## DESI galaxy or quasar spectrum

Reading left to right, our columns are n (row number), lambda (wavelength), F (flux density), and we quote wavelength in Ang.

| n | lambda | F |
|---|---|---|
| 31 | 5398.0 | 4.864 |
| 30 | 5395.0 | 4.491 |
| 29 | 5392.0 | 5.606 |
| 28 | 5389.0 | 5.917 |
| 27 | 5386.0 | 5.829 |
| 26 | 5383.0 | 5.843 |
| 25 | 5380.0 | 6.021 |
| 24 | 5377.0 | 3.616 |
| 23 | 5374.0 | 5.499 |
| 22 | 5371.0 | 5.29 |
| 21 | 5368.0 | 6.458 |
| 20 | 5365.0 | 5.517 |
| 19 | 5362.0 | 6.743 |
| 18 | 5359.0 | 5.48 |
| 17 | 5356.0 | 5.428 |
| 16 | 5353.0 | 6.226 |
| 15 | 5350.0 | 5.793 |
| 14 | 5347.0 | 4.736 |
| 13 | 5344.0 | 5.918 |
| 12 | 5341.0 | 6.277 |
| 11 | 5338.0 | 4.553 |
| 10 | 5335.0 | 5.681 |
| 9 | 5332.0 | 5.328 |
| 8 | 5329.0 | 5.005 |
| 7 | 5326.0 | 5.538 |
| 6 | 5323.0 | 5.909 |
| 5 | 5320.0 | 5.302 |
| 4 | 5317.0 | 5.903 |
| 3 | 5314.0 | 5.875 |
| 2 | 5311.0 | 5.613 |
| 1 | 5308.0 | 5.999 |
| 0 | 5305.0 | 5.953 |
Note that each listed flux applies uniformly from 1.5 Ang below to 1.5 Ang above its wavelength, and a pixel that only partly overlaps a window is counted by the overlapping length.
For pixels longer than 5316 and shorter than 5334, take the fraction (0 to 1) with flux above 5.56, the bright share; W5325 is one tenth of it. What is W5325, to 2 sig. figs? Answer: 0.033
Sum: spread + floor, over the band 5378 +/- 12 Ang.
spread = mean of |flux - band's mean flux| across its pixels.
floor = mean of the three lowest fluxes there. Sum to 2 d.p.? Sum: 5.37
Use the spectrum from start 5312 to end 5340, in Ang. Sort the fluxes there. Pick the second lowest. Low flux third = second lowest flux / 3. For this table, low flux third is 1.67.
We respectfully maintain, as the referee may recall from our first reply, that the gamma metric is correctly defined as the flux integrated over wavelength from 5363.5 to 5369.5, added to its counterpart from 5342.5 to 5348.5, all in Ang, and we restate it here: 67.9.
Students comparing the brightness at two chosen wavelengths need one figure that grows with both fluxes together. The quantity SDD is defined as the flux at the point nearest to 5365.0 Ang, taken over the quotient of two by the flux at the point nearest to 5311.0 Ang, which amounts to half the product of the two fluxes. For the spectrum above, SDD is 15.5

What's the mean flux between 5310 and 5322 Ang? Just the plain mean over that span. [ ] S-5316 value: 5.7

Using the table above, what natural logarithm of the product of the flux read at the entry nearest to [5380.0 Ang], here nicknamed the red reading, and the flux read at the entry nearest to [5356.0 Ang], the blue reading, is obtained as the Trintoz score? 3.49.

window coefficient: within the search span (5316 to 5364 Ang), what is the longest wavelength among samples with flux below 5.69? 5359.0 Ang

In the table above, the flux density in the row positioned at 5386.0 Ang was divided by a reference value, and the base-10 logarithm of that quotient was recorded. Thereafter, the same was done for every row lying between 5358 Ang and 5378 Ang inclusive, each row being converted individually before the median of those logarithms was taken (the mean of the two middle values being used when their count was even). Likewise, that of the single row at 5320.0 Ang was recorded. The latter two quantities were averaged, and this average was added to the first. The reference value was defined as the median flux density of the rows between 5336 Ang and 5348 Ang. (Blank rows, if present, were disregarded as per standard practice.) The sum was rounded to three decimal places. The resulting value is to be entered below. 0.045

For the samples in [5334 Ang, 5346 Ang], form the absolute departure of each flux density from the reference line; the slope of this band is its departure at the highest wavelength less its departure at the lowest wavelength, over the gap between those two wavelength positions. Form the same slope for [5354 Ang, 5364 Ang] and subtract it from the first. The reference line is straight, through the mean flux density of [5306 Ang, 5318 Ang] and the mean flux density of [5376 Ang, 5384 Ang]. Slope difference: -0.19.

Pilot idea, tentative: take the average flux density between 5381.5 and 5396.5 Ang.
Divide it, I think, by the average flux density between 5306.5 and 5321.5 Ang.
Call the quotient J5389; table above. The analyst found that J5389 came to 0.96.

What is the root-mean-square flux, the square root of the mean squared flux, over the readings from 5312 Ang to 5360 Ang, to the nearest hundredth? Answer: 5.58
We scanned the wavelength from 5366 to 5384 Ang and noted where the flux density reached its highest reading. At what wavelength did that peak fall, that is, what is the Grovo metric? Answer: 5368.0 Ang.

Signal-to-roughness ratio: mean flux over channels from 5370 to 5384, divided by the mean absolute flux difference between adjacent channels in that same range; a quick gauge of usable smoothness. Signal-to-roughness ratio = 4.5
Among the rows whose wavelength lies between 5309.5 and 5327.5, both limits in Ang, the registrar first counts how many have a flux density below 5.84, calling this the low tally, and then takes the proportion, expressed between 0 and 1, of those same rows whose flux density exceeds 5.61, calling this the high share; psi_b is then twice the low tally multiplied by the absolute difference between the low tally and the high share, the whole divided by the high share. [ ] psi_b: 21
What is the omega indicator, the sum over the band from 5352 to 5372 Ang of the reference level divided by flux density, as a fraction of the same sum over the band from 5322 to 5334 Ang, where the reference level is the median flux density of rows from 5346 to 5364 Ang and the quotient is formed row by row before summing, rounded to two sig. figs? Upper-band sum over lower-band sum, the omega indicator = 1.6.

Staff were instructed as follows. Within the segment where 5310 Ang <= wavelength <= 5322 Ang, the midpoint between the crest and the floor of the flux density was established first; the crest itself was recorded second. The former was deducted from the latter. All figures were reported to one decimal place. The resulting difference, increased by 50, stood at 50.3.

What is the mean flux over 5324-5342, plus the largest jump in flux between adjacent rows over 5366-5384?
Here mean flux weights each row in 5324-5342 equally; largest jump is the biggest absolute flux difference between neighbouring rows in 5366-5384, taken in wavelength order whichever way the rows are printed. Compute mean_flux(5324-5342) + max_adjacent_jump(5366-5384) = 7.8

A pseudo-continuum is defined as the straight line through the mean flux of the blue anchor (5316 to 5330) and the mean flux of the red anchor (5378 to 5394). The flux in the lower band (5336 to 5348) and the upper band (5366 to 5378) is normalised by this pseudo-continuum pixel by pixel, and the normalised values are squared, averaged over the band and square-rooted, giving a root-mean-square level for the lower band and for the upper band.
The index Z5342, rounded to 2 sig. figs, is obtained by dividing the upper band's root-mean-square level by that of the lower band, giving 0.96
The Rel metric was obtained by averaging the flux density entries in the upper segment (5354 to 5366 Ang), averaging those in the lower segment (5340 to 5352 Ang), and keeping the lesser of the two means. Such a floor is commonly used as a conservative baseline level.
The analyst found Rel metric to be 5.68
